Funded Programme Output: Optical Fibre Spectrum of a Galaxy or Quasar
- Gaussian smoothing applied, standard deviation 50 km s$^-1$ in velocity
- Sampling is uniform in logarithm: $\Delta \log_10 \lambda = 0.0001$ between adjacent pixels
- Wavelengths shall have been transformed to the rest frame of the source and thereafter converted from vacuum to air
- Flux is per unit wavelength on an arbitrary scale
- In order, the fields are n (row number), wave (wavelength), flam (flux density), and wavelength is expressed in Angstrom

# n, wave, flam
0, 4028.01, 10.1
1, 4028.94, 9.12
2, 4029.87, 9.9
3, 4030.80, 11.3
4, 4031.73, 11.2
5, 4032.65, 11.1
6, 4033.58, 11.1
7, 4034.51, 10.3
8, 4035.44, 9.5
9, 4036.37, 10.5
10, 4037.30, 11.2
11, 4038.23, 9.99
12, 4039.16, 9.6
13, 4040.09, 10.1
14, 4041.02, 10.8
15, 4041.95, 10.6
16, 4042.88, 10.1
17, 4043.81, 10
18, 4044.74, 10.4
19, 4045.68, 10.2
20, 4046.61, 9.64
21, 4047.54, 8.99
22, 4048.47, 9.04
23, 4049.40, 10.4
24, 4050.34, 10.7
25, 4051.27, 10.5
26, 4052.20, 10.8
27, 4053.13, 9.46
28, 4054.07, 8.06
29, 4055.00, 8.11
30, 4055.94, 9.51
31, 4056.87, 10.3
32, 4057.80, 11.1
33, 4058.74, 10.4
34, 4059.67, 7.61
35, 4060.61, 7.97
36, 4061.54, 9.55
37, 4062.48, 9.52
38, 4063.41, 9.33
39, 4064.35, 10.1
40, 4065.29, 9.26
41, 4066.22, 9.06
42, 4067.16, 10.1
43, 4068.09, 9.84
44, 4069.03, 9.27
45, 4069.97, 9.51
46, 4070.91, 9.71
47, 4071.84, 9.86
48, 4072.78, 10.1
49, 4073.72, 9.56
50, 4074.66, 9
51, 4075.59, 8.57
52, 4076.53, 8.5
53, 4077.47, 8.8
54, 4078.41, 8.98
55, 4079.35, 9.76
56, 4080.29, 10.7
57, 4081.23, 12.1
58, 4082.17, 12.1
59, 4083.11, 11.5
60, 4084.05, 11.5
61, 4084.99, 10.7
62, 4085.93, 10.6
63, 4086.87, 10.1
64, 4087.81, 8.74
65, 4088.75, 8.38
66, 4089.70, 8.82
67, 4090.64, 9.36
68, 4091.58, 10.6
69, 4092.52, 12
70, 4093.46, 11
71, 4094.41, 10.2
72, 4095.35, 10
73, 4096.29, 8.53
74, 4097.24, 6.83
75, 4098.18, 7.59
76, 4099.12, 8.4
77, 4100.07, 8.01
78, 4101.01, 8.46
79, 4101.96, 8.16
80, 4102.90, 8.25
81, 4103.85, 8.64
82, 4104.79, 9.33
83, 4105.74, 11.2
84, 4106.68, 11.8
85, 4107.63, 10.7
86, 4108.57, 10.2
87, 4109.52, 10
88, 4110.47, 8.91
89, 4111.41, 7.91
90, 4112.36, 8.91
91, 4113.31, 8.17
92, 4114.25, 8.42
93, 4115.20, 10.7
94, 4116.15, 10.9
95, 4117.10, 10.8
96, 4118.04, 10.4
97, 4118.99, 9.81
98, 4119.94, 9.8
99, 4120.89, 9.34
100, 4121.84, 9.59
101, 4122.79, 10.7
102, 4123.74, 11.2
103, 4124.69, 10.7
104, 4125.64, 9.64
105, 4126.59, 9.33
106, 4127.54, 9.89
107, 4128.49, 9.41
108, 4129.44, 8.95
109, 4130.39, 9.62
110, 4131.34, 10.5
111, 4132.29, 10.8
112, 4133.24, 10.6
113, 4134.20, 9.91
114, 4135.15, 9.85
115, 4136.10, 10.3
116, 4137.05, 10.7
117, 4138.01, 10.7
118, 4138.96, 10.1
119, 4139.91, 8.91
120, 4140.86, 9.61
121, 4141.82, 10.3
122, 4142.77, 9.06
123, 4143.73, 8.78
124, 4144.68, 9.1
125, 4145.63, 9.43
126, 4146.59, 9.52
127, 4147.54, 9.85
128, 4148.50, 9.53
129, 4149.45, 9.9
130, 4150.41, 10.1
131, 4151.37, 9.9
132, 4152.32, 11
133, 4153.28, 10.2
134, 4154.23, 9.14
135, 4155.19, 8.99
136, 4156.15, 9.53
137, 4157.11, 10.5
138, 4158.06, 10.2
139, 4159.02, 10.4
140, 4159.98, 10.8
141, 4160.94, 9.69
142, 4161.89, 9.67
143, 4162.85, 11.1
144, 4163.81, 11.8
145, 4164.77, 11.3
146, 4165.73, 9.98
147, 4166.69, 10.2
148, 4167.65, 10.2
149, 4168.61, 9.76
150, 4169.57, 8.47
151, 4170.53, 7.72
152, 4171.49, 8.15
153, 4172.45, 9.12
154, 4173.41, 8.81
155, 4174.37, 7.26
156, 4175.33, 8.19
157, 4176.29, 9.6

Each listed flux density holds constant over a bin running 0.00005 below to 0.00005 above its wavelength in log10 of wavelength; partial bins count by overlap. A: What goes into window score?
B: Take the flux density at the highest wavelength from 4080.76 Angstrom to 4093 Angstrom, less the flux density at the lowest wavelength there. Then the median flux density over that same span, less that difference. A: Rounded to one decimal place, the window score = 10.7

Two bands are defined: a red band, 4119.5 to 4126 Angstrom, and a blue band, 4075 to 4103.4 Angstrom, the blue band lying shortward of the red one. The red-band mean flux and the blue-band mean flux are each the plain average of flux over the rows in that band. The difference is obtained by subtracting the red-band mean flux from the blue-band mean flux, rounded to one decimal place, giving -0.6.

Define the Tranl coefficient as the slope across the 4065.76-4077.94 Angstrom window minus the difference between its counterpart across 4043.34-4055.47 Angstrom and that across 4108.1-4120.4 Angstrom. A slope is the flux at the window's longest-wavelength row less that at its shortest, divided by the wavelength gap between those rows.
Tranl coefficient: 0.11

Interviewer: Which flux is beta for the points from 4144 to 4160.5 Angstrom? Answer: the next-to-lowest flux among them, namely 9.1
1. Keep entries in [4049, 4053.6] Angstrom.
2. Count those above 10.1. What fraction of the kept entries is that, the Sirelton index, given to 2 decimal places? 0.80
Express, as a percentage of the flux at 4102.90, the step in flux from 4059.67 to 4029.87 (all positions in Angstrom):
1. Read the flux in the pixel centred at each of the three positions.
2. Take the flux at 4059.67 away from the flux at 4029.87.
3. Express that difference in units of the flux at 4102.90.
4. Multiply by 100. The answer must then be 28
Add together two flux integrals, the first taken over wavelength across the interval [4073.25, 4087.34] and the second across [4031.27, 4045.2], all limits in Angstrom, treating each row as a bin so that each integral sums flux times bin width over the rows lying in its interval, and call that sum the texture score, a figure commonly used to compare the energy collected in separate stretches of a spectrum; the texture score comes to 289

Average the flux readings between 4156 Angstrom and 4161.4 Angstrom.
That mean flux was 10.2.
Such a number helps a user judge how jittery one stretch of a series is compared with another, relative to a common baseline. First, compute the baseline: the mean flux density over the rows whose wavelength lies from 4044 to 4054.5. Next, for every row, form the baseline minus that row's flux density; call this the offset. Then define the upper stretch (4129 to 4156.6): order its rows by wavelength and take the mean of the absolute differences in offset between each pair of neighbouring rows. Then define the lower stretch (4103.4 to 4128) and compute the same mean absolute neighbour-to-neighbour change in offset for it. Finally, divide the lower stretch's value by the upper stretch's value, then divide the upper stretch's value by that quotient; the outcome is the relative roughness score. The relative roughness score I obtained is 0.37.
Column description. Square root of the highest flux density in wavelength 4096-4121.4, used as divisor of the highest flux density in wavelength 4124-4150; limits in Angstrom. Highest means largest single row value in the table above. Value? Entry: 3.1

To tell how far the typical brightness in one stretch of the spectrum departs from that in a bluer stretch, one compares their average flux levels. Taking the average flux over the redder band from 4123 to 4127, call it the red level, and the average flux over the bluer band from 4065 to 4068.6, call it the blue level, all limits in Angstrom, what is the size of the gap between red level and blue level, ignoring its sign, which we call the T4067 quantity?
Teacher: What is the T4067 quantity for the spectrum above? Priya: 0.7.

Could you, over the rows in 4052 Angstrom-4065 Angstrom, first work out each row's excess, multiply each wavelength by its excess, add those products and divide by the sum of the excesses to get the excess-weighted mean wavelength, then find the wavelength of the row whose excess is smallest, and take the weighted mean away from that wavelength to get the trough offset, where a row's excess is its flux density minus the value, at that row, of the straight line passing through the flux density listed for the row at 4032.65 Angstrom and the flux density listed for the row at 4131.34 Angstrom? 1.4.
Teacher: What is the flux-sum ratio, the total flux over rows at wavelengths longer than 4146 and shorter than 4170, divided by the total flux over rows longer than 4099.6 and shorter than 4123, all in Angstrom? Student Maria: 1.05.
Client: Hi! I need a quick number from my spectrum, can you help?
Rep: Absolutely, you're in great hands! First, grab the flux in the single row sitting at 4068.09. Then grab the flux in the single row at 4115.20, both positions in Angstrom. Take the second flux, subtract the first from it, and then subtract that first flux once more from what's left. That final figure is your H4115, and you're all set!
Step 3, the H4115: -9.0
